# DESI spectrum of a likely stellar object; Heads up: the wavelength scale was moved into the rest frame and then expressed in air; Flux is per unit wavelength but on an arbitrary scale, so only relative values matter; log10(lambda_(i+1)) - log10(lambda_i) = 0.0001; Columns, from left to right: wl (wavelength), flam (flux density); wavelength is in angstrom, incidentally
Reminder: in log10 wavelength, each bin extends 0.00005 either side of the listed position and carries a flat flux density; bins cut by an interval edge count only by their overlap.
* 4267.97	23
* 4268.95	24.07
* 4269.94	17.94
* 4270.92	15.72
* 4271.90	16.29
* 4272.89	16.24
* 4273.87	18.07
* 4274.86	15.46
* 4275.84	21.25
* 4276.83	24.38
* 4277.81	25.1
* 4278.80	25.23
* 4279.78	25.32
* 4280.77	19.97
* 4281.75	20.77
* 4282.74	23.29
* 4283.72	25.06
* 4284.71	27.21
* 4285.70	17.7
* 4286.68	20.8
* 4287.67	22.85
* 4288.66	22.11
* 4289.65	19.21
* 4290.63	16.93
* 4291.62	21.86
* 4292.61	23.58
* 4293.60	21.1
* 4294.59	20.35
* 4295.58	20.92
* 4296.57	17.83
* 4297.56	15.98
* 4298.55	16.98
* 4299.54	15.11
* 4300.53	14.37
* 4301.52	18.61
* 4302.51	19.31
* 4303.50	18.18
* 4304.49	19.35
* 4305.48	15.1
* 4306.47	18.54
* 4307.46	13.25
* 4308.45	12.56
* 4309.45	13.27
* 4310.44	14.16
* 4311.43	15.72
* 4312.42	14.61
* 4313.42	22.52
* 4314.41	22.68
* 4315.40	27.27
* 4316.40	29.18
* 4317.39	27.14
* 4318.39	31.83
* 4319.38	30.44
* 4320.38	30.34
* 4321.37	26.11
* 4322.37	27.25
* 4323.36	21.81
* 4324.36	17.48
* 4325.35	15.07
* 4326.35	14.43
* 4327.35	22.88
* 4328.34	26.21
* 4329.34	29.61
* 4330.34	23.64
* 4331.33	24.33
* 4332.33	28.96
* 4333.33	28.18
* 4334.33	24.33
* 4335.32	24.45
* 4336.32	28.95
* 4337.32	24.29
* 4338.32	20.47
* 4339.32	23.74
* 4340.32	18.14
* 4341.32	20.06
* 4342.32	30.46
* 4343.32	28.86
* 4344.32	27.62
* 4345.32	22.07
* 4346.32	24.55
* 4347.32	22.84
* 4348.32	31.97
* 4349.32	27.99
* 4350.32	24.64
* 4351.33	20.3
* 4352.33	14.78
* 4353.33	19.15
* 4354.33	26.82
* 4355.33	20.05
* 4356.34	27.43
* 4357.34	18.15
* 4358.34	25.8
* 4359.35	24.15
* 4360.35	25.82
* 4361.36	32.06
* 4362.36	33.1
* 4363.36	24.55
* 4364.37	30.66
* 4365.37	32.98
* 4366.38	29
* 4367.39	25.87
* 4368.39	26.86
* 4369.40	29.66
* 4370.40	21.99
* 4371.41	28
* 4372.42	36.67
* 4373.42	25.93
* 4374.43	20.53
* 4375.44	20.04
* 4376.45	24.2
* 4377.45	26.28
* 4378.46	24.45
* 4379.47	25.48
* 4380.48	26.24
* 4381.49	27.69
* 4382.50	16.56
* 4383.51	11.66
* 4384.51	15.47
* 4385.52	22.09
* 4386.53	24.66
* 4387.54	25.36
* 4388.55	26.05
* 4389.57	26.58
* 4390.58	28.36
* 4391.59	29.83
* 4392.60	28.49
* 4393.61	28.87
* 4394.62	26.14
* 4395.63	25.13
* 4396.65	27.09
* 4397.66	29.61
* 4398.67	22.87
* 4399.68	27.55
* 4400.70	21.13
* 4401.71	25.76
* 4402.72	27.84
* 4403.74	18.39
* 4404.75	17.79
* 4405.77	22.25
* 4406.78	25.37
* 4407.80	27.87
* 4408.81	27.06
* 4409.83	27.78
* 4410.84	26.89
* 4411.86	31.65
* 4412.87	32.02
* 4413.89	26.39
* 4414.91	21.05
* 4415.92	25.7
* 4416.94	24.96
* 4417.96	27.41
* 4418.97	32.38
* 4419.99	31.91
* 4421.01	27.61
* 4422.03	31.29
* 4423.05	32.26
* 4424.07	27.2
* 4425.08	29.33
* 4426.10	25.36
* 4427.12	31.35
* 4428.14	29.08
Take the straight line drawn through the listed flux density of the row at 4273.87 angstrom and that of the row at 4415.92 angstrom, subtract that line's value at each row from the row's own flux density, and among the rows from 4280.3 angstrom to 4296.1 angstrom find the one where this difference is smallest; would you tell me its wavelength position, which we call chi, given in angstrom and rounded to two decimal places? 4290.63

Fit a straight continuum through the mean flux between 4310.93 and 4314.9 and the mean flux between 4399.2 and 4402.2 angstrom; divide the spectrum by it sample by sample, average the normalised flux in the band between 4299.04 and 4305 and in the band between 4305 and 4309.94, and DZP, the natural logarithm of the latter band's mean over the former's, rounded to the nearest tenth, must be -0.2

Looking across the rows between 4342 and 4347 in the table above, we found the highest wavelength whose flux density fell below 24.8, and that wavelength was 4346.32 angstrom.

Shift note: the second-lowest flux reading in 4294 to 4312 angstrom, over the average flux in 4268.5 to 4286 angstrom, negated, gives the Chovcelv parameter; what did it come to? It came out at -0.63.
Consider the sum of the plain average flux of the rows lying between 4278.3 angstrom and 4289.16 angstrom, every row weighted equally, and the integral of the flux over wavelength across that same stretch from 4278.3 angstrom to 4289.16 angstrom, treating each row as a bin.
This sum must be 270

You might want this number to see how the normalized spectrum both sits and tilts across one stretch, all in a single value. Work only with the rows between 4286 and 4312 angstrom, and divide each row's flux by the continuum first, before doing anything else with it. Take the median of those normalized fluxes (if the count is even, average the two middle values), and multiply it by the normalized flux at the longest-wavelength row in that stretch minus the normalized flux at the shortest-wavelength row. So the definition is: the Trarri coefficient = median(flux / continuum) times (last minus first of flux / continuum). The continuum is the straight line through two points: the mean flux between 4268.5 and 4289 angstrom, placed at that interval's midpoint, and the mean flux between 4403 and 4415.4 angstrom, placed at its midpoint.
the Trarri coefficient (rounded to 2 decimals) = -0.22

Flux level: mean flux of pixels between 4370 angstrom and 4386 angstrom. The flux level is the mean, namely 23.3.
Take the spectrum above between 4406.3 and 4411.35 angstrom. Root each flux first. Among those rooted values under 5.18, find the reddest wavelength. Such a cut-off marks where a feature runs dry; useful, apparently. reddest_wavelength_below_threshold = 4406.78 angstrom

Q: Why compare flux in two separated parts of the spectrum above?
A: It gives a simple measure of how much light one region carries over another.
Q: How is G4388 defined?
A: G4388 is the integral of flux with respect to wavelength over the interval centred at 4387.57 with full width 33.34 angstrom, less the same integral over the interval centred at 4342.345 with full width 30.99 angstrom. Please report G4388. 74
